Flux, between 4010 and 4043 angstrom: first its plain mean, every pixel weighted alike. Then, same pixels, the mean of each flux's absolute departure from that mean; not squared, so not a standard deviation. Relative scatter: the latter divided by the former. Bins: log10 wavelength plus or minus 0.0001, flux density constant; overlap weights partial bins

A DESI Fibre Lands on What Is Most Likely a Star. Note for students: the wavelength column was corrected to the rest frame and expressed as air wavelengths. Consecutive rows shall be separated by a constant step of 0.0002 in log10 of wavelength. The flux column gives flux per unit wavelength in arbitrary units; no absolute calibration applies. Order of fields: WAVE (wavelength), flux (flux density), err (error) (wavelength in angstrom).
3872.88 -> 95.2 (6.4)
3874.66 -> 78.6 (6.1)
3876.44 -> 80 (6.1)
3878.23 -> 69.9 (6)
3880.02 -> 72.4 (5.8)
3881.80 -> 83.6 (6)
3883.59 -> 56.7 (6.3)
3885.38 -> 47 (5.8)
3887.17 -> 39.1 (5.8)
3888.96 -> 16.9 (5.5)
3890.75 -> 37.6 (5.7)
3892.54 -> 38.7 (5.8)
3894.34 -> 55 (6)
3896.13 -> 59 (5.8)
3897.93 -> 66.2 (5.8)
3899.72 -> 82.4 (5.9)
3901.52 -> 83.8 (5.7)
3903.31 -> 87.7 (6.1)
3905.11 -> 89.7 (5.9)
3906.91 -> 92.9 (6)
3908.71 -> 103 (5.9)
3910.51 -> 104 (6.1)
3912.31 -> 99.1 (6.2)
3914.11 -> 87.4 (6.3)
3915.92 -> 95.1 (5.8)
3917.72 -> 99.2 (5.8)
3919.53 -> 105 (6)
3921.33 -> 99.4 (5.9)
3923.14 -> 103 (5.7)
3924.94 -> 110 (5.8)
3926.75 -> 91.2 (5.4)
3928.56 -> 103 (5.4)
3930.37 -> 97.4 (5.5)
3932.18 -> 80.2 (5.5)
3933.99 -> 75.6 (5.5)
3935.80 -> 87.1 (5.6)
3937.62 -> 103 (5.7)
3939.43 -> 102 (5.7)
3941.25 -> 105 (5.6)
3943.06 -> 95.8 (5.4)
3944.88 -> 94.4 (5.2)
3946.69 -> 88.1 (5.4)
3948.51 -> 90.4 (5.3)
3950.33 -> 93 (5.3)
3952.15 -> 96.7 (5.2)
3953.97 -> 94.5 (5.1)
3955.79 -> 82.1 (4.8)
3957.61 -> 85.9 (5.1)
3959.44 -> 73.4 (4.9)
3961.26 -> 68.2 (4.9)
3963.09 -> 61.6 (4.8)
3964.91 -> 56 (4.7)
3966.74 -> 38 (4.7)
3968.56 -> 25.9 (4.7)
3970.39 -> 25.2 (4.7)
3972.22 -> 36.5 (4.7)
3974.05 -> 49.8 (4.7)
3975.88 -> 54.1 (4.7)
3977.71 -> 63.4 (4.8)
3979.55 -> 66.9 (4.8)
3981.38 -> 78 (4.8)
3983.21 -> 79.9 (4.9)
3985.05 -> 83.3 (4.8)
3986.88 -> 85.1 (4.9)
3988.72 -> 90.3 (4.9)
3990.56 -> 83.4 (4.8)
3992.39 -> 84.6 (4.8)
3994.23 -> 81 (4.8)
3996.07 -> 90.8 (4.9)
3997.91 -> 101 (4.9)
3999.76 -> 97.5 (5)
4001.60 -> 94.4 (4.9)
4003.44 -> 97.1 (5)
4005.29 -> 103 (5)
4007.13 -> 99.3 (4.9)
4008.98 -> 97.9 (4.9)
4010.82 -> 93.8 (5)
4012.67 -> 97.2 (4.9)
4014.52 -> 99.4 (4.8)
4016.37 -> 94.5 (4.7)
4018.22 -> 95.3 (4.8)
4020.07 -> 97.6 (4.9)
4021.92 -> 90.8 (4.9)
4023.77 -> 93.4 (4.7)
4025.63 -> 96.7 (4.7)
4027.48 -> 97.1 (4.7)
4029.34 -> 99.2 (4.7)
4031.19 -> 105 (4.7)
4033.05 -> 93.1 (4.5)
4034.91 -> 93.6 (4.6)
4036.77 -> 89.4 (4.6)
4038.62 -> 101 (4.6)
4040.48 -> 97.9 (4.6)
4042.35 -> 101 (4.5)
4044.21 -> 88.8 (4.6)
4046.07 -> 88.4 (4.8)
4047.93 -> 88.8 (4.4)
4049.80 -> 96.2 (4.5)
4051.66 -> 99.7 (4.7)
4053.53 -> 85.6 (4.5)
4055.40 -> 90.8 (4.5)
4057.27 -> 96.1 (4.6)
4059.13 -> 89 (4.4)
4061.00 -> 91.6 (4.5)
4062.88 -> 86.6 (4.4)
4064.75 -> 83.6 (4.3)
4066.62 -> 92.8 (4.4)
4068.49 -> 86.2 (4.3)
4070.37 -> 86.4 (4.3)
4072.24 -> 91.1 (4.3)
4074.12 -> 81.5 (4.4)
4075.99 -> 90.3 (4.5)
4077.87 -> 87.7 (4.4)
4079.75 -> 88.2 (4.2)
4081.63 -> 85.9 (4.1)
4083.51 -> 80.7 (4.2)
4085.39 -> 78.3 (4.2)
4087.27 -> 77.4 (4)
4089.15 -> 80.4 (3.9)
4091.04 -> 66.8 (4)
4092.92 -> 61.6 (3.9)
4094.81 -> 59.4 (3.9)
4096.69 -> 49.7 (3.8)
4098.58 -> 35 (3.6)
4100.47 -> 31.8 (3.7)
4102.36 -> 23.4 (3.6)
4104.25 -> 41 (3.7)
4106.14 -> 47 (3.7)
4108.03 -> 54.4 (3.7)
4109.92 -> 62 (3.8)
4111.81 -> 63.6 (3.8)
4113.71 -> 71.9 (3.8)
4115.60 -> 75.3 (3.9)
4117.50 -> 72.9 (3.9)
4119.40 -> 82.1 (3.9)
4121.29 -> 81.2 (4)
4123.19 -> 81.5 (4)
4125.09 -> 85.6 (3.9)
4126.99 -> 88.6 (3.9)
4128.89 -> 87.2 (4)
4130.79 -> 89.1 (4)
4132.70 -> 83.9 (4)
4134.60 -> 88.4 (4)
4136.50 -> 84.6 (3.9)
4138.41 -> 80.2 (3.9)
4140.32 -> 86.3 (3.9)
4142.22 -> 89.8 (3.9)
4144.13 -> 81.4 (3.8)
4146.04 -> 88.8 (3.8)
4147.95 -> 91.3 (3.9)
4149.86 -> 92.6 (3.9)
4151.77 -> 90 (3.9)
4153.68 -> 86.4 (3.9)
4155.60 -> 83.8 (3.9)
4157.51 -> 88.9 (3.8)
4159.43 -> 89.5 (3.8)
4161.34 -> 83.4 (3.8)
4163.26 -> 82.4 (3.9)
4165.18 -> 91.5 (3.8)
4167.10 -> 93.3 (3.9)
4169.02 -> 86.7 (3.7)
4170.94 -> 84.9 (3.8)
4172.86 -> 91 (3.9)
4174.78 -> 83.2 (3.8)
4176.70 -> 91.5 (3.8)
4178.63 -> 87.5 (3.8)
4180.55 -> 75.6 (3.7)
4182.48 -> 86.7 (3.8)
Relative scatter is 0.03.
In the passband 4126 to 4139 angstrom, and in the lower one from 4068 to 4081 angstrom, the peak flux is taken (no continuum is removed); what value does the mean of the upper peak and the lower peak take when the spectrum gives 90.1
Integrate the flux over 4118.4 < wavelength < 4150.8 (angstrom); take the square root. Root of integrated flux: 52.8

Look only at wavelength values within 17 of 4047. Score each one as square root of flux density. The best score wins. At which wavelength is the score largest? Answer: 4031.19 angstrom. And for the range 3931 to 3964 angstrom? 3941.25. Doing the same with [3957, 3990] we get 3988.72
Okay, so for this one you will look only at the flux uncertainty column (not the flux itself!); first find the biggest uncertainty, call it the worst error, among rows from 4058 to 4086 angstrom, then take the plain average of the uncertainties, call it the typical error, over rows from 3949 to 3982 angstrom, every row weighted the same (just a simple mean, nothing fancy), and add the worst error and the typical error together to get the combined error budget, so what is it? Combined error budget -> 9.4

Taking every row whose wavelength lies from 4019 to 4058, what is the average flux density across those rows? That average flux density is 95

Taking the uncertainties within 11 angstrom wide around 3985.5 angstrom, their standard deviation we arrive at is 0.05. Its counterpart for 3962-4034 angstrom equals 0.11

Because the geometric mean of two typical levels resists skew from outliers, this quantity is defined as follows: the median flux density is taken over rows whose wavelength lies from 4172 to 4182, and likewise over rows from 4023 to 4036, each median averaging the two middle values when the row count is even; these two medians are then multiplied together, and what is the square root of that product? 92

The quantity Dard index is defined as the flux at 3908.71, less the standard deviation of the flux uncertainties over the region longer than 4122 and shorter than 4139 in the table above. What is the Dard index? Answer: 103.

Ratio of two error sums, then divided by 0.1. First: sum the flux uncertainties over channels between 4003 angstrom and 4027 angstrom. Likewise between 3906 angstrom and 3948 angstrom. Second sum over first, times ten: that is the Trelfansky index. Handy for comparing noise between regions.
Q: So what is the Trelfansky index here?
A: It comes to 21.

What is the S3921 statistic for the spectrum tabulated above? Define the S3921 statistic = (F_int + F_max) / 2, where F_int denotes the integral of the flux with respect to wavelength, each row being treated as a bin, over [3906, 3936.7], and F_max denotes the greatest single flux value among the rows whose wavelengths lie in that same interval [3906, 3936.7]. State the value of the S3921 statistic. 1529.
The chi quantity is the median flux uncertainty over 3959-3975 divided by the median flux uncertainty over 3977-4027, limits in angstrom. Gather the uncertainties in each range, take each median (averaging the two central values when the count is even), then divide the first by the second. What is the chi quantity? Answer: 0.96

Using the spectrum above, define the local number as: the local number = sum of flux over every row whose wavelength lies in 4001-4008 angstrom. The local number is 394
